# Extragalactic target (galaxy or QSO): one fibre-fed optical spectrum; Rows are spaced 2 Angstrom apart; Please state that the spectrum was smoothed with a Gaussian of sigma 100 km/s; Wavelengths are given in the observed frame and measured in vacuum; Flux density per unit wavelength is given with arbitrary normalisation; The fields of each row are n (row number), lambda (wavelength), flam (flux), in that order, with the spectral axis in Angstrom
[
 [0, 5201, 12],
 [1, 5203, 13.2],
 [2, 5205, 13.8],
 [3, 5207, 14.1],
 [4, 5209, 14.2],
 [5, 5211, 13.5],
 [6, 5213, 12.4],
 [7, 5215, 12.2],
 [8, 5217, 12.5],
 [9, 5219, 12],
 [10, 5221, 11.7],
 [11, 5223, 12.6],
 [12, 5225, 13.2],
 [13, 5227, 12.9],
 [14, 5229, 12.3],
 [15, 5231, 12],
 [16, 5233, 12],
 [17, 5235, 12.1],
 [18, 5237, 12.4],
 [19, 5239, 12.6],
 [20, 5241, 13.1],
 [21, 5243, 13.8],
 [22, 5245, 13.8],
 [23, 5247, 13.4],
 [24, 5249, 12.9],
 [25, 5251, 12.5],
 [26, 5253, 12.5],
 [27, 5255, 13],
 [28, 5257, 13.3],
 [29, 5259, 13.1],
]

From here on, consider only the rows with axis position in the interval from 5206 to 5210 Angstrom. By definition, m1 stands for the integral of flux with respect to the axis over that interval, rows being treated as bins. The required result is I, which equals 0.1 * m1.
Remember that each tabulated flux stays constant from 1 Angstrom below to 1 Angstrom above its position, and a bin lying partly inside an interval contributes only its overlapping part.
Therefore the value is 5.7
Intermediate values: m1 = 57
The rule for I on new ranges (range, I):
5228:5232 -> 4.9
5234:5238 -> 4.9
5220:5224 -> 4.9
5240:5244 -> 5.4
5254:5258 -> 5.3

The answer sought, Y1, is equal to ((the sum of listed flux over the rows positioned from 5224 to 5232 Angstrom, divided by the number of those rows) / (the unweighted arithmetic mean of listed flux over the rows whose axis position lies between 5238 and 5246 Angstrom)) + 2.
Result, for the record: 2.95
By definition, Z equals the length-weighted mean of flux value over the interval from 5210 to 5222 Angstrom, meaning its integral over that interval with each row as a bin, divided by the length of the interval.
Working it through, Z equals 12.4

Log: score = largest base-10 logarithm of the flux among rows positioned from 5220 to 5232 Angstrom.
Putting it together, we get 1.12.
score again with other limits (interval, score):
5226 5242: 1.12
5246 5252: 1.13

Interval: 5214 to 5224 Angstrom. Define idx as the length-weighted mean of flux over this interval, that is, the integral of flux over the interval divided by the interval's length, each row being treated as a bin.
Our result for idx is 12.2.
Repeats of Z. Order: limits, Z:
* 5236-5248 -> 13.2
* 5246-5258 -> 12.9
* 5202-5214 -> 13.5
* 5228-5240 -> 12.2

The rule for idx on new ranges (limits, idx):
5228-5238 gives 12.2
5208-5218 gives 13.0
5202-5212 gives 13.8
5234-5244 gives 12.8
